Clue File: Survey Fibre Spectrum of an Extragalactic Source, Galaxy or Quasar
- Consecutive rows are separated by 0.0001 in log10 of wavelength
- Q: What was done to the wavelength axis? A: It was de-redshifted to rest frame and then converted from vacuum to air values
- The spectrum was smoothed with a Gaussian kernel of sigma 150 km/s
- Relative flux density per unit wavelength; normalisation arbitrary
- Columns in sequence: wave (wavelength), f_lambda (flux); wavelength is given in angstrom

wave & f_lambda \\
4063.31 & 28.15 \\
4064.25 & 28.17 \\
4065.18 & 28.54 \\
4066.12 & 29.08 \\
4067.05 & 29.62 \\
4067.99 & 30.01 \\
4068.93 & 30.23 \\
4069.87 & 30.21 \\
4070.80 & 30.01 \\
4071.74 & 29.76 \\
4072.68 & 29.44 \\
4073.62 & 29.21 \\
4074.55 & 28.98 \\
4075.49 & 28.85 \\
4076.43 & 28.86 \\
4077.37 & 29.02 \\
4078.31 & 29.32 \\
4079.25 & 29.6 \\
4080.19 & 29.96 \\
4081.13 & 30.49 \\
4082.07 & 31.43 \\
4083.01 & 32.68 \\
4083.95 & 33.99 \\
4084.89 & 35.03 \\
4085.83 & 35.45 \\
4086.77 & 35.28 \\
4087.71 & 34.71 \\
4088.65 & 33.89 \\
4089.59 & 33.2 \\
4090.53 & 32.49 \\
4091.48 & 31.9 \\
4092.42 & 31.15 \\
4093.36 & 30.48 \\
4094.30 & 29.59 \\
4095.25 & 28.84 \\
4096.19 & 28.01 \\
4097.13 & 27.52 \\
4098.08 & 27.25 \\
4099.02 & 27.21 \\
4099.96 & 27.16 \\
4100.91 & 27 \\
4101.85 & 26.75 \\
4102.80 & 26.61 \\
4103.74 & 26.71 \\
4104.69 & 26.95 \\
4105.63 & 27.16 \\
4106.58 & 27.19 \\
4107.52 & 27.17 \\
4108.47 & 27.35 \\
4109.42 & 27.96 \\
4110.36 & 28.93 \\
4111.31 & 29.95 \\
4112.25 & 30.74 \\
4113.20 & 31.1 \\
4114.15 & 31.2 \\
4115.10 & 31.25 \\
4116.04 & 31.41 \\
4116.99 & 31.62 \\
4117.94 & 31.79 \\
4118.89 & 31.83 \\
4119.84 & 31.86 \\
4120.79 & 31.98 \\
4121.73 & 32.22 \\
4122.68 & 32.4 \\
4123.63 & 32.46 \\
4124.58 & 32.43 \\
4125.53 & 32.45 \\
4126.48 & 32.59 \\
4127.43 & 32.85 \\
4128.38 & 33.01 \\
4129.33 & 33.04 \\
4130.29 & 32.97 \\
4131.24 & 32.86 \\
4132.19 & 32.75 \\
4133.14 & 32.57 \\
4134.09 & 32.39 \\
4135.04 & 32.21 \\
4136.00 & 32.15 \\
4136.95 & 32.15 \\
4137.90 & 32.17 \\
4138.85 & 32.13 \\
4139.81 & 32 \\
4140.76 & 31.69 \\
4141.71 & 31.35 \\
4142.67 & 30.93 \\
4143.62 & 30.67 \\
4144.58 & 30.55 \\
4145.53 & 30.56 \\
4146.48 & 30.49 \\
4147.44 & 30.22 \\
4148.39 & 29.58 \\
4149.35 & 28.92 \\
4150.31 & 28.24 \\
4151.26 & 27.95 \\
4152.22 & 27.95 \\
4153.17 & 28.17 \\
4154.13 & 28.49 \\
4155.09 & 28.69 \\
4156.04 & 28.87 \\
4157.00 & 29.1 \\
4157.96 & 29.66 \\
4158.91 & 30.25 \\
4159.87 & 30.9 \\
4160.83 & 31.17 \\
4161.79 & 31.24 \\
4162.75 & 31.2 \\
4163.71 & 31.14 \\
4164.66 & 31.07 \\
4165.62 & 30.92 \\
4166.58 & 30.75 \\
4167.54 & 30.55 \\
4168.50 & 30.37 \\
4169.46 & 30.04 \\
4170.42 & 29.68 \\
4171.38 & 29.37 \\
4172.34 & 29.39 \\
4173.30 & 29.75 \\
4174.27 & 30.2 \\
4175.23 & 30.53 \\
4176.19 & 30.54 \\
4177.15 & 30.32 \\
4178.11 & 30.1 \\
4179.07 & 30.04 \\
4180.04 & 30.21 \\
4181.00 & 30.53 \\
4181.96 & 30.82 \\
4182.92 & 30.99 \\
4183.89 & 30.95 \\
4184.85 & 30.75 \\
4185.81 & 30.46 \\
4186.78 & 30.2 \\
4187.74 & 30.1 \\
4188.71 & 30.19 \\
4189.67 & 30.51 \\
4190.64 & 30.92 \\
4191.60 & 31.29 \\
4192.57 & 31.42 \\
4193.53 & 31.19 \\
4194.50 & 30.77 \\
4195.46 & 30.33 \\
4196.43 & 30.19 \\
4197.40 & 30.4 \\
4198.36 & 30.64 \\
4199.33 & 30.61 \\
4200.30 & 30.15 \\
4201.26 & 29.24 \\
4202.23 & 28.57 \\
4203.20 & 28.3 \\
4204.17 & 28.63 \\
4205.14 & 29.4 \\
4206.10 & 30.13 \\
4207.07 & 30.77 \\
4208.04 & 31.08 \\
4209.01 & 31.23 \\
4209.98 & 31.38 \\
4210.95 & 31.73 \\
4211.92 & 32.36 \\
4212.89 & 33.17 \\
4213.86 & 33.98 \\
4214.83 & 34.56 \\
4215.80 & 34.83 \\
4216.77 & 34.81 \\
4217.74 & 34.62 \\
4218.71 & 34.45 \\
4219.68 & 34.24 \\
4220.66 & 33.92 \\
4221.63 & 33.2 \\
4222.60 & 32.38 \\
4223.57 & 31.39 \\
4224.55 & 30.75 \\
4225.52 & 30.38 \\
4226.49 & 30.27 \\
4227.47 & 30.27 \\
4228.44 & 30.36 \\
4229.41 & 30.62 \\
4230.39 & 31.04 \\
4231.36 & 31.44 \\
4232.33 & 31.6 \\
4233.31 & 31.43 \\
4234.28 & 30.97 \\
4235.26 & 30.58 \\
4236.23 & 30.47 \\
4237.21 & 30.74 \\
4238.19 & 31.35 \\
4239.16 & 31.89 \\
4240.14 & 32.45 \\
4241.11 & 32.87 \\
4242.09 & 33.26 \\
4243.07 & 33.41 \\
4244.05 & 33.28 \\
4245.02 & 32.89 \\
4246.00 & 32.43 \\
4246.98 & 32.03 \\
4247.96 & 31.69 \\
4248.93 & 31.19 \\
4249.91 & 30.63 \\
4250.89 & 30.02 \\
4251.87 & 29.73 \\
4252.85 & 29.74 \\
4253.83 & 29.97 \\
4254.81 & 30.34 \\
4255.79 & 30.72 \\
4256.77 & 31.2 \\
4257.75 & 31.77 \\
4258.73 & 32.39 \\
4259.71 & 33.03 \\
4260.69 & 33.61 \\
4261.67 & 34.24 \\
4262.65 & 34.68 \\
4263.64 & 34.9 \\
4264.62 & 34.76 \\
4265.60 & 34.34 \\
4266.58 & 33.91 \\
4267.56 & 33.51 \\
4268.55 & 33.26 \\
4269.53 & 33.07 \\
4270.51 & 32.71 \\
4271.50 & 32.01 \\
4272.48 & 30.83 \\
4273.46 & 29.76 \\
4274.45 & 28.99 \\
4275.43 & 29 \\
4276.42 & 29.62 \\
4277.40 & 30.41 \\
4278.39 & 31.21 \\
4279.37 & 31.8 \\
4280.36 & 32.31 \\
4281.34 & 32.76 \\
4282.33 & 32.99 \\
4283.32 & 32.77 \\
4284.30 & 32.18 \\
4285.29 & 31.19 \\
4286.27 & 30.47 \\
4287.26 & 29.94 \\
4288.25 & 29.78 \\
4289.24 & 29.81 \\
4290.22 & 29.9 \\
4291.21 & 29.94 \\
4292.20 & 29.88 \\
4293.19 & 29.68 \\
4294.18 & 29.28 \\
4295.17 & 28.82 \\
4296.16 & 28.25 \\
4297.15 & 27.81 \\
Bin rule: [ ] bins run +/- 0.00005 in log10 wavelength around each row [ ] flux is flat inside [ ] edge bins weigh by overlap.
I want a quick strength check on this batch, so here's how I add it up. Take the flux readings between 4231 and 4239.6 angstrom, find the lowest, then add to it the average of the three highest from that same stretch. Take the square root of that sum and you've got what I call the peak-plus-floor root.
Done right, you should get 7.88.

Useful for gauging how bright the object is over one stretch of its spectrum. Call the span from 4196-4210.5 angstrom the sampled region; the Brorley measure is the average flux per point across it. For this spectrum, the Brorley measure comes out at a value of 30.0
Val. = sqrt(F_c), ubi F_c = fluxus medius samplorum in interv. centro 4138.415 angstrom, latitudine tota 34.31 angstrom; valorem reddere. 5.59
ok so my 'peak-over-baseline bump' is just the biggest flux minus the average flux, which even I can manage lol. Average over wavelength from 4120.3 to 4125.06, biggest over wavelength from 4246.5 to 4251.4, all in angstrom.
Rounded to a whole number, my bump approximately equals 0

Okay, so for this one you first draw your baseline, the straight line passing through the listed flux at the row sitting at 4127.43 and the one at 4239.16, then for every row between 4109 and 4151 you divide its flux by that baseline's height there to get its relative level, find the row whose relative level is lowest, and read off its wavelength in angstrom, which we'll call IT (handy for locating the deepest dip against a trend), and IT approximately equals 4109.42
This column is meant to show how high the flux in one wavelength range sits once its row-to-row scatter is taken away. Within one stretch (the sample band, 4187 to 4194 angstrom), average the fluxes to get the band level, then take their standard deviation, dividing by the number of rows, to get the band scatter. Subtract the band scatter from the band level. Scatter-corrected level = 30.3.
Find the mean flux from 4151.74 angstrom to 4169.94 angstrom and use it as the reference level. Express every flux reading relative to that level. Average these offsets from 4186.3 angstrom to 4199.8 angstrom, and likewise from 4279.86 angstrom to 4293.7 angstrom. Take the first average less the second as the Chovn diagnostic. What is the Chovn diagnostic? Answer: 0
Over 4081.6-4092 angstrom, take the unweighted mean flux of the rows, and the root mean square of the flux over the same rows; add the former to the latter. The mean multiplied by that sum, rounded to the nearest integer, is 2264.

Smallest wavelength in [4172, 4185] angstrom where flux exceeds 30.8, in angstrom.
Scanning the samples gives 4181.96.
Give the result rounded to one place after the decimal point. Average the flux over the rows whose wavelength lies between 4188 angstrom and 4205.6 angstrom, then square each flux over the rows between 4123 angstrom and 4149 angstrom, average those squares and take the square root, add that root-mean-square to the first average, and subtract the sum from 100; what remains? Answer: 37.9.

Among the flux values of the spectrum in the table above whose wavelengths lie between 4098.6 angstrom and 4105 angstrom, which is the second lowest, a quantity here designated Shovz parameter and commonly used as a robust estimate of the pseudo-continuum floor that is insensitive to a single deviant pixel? 26.71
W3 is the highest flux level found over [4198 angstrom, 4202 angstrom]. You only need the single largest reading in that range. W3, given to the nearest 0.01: 30.64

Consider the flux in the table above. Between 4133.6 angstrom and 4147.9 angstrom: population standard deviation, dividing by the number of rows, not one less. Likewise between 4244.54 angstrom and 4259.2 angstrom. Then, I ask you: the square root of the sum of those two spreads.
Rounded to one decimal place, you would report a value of 1.3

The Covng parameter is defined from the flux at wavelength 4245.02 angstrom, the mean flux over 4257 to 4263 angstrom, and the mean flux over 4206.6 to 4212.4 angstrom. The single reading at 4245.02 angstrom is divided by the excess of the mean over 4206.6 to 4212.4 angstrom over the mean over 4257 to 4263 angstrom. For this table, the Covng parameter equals -18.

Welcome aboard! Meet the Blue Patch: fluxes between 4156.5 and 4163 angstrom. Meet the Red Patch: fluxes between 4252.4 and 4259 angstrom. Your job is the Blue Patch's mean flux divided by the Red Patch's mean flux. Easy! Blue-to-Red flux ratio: 0.99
